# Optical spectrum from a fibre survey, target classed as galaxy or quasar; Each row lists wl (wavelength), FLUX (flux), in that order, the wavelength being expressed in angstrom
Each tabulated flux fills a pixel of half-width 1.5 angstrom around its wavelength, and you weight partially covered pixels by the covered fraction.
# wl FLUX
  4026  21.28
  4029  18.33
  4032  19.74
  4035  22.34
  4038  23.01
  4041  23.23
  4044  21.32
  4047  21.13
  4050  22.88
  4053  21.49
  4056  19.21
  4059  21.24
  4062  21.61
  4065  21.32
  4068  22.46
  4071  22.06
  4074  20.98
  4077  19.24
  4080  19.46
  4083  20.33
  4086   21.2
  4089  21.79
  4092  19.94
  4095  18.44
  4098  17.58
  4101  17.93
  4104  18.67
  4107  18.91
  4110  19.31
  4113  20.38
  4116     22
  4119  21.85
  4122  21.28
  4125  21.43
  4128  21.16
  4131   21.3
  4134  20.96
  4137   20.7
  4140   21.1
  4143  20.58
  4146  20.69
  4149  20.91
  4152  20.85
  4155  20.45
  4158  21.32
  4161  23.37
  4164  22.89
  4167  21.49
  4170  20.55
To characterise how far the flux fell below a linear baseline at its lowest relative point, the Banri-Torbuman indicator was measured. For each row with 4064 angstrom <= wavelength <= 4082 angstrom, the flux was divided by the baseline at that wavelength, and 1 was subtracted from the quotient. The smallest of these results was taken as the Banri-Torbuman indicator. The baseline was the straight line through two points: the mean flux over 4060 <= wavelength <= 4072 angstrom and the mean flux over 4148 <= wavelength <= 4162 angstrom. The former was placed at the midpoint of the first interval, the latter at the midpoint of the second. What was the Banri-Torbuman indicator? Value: -0.12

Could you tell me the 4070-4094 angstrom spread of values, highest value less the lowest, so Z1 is 2.8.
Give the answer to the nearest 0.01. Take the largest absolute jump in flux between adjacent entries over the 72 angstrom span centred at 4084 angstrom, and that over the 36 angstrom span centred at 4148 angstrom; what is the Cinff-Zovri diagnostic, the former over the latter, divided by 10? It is 0.11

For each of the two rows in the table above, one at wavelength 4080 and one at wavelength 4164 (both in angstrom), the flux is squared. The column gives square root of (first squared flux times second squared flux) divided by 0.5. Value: 891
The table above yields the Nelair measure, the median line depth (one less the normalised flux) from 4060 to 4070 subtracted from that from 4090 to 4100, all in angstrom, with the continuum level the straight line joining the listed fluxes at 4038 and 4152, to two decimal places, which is 0.12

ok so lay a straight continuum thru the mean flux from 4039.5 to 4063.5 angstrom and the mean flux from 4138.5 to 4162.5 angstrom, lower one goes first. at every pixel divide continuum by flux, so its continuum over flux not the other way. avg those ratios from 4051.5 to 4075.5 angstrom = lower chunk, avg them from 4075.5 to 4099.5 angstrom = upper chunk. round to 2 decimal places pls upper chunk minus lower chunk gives 0.08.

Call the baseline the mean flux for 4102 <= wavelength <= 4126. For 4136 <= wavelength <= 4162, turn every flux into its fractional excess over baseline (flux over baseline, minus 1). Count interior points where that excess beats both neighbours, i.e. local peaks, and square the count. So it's 4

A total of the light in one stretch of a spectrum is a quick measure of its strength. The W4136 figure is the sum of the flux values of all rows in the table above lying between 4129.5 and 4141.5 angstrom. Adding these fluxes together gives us 84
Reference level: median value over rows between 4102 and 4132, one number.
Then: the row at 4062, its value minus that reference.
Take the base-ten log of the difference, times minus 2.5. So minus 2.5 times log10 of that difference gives 1.0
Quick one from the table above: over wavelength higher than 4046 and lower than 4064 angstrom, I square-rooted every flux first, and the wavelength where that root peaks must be 4050 angstrom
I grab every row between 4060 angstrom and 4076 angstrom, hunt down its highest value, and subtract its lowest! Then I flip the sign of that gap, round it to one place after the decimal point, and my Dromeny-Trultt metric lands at -1.5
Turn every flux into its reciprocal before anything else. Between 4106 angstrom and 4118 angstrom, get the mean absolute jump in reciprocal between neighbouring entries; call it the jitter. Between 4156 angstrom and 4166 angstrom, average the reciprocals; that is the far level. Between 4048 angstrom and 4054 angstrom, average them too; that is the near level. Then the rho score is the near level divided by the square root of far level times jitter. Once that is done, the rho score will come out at 4.3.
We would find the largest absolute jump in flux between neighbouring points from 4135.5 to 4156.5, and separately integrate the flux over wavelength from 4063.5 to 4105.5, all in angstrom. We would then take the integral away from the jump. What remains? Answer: -844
